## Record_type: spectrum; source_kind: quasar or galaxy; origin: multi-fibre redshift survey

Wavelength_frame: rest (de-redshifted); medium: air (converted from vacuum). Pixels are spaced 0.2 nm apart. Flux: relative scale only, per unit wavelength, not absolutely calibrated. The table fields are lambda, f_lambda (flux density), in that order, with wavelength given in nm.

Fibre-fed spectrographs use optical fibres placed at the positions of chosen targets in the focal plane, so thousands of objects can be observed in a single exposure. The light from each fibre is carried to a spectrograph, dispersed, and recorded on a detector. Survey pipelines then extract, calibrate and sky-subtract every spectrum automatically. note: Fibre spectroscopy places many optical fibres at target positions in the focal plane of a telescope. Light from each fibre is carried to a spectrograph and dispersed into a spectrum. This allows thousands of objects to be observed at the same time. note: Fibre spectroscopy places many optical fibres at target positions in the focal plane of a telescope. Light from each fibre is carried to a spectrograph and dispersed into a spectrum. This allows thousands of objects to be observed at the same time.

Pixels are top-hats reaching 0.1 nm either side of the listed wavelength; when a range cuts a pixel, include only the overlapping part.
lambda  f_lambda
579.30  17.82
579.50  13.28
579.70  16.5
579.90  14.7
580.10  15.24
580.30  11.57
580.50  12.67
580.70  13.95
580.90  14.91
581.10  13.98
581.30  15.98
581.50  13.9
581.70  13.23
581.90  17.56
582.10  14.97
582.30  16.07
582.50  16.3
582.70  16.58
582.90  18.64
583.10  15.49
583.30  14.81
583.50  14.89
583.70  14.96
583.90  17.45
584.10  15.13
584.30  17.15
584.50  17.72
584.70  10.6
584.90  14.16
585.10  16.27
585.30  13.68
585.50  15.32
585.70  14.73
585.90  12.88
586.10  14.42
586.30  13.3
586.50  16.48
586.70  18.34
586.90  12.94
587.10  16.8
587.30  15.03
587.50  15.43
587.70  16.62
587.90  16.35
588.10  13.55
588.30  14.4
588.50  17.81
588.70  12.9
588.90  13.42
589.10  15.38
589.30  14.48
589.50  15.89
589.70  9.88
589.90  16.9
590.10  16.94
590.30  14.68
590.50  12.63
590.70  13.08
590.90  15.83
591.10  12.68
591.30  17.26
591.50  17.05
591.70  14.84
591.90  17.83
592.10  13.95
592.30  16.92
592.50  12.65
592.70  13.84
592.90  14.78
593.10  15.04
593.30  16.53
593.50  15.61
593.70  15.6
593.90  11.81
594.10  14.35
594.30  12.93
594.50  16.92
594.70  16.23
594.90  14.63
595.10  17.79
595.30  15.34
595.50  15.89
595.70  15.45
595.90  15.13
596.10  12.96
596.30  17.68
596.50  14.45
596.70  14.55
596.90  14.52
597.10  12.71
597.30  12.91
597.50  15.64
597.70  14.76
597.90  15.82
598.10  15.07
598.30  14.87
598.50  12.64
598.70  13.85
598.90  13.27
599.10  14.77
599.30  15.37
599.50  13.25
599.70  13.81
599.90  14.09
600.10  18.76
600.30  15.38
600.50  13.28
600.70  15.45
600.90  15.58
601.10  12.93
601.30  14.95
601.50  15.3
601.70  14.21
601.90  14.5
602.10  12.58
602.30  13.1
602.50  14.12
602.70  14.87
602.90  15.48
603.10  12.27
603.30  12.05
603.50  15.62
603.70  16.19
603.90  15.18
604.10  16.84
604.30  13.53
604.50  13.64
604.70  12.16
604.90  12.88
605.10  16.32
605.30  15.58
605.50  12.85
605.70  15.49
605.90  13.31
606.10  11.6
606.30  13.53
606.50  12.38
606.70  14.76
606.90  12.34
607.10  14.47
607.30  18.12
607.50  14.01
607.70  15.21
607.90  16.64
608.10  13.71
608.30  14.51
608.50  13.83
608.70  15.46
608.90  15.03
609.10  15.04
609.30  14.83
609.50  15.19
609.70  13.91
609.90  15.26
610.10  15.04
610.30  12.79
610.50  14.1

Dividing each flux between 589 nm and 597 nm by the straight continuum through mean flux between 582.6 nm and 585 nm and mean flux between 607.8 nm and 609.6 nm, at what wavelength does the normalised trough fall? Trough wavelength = 589.70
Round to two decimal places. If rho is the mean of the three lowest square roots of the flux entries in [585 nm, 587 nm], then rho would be 3.61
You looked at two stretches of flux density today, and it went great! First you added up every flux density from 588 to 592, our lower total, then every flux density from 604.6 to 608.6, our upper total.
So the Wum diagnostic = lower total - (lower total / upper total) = 296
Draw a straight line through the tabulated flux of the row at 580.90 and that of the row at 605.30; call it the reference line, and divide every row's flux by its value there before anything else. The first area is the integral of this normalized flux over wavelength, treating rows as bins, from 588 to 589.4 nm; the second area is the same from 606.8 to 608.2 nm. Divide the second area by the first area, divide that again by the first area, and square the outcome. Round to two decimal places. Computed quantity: 0.54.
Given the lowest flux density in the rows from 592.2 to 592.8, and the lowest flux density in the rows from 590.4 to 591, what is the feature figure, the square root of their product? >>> 12.6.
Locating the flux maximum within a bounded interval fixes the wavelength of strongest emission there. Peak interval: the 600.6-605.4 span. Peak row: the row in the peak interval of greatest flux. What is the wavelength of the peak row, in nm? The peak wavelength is 604.10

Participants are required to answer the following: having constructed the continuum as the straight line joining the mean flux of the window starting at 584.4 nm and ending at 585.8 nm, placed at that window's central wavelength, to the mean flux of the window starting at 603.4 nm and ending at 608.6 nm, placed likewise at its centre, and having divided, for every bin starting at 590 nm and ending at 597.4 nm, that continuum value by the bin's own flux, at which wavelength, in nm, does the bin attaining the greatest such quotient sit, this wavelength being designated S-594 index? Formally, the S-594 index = 593.90 nm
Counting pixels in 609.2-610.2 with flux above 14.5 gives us 4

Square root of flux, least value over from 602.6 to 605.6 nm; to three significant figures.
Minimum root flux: 3.47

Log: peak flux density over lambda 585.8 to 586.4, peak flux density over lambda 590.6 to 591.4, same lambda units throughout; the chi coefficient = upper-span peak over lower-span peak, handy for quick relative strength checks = 1.20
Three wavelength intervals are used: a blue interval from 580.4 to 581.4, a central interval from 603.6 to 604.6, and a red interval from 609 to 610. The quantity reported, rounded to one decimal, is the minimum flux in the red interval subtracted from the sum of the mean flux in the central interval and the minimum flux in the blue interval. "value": 13.8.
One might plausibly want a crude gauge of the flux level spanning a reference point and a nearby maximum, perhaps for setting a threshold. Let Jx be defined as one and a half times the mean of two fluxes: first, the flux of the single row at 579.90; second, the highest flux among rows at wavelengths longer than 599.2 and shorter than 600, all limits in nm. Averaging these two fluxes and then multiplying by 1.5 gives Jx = 22.6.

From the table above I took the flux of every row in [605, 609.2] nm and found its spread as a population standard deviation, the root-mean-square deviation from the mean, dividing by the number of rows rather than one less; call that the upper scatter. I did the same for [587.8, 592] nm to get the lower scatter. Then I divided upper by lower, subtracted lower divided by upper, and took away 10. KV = -10.6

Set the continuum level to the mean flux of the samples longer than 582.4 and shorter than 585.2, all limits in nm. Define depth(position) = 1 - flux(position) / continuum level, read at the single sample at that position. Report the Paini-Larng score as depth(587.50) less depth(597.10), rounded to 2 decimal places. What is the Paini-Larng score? -0.17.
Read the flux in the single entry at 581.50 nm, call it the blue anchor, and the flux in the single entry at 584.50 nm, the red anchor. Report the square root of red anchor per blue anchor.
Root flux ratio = 1.13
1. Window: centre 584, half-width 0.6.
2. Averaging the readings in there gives 16.2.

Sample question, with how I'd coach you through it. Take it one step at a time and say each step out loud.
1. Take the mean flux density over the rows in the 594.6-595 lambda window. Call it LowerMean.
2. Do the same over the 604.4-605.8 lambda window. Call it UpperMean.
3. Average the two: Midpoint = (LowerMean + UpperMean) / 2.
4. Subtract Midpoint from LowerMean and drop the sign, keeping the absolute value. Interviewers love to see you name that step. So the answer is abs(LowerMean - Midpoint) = 0.65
